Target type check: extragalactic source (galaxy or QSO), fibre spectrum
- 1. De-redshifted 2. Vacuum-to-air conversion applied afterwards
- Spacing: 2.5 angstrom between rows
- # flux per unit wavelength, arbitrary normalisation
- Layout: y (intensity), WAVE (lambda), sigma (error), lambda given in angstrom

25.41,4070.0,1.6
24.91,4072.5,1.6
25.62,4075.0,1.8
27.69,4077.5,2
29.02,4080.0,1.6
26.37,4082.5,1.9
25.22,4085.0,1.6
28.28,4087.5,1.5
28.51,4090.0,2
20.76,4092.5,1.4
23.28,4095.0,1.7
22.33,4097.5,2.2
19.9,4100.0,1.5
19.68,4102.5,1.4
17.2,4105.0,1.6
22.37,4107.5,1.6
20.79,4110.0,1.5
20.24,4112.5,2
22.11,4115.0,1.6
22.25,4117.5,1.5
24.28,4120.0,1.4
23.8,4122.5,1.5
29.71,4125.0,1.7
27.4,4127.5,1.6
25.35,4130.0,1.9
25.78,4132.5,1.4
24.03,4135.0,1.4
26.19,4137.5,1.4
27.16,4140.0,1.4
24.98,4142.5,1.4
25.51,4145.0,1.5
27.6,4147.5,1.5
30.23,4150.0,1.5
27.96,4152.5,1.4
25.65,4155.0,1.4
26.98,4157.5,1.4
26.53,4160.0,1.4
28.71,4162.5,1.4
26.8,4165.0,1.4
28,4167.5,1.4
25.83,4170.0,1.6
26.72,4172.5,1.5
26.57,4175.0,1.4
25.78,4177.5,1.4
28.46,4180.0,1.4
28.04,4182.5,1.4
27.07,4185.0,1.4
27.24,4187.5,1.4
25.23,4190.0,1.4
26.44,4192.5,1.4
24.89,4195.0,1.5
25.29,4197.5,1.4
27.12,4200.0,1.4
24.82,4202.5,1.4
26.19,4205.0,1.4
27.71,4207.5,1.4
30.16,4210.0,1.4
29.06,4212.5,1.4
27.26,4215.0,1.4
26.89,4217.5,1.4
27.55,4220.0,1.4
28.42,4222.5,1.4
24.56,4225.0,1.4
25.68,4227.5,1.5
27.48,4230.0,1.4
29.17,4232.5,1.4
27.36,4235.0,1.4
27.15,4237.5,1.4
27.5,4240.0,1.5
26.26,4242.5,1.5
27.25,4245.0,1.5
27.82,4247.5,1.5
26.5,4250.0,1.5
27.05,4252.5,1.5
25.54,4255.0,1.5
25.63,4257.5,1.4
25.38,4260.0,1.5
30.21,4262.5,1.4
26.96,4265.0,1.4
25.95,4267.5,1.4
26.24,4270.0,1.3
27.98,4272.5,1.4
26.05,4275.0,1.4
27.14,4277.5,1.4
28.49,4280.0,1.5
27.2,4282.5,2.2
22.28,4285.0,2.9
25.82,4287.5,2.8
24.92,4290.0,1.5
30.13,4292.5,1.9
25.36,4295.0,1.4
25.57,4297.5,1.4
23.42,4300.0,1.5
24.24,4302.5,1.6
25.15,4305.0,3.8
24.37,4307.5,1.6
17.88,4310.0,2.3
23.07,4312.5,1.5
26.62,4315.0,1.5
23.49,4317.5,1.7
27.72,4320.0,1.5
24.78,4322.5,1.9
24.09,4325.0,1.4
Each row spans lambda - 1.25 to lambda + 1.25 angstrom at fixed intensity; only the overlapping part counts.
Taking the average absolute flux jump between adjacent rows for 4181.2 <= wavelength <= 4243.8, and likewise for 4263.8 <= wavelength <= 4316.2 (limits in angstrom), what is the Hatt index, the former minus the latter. -1.0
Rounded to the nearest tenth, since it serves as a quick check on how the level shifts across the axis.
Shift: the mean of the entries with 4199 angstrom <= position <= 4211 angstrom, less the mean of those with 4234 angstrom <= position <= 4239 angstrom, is -0.1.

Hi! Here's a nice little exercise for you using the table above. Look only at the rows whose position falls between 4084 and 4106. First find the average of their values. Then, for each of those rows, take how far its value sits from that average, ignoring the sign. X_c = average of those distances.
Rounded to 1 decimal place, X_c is 3.1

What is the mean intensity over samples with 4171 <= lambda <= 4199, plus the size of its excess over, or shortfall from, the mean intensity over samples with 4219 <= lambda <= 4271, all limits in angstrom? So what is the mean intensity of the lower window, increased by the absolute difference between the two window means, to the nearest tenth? 26.9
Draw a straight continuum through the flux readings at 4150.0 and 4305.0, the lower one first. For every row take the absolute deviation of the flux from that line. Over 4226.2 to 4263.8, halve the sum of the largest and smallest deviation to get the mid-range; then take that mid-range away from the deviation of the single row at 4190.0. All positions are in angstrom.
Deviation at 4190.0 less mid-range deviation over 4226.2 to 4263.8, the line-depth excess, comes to 1.8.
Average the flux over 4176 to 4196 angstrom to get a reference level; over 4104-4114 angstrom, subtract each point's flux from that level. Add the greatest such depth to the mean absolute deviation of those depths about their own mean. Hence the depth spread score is 10.9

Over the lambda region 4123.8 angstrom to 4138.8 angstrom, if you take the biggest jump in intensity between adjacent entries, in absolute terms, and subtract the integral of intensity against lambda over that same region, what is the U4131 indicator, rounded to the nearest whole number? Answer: -394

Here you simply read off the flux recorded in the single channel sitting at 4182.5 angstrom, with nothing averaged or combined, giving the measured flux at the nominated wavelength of 28.04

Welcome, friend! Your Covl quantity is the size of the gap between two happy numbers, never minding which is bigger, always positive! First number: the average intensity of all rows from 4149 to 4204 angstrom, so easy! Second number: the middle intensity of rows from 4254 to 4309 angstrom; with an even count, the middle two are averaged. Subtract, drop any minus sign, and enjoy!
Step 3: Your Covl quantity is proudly 1.1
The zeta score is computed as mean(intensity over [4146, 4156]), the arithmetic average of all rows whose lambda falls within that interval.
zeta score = 27.9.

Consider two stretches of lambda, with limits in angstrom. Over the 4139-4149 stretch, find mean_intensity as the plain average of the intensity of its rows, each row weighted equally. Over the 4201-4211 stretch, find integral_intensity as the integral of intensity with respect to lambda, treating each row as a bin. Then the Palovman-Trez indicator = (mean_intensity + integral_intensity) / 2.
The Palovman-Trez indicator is 149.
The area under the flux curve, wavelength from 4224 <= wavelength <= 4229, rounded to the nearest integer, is 126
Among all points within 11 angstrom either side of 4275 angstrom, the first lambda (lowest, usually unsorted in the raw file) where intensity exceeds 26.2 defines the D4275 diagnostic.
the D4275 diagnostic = 4265.0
